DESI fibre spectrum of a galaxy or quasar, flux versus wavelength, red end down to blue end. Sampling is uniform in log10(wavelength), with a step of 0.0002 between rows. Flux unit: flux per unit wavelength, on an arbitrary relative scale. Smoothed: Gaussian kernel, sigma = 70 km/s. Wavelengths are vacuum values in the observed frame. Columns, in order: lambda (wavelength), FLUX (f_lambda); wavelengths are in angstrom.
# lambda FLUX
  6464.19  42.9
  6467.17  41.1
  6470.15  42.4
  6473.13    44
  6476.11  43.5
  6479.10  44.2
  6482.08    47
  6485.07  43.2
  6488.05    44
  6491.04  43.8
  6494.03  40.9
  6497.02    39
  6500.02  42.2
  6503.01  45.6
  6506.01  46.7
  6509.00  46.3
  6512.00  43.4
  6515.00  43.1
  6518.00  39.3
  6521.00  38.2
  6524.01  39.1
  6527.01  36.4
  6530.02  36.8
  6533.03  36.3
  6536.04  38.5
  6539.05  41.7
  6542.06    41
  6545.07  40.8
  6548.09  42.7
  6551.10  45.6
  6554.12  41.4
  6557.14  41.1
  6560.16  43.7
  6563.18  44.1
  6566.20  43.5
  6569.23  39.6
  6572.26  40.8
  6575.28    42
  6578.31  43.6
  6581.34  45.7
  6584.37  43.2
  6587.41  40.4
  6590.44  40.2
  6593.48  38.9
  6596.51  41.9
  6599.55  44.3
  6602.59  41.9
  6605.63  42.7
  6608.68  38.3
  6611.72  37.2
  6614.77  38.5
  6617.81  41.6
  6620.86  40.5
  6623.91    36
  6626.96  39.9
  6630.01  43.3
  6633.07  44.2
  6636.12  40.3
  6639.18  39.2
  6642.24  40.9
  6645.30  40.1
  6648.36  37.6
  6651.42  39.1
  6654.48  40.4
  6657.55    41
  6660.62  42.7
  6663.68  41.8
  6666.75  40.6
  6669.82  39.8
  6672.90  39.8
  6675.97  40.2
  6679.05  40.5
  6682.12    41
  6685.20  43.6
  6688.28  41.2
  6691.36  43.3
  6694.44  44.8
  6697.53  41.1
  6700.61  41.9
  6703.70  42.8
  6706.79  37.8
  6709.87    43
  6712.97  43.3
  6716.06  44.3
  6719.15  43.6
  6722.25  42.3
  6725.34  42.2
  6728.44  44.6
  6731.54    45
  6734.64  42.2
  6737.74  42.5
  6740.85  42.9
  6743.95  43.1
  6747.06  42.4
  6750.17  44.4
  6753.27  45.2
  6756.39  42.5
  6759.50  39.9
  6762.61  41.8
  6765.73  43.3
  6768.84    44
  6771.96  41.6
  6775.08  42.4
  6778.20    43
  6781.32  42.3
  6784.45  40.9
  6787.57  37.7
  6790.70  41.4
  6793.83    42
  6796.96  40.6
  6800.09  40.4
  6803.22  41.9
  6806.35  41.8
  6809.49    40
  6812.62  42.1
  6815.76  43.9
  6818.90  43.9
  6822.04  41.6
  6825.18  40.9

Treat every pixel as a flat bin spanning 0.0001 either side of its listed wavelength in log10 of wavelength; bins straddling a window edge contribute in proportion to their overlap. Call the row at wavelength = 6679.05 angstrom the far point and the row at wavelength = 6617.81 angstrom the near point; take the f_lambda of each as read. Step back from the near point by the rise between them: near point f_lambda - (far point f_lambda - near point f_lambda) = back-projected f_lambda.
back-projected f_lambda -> 42.7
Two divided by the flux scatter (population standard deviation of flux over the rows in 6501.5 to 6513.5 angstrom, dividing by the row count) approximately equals 1.6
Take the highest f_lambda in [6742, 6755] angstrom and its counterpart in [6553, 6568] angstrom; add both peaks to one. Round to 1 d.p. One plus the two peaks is 90.3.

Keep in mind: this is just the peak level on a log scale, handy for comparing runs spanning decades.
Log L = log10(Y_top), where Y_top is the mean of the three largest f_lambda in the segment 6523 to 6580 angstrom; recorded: 1.65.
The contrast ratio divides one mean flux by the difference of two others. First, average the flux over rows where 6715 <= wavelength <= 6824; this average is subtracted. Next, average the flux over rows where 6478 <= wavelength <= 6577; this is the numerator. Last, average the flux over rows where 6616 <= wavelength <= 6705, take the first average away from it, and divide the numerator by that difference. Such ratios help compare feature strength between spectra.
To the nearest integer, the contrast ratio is -30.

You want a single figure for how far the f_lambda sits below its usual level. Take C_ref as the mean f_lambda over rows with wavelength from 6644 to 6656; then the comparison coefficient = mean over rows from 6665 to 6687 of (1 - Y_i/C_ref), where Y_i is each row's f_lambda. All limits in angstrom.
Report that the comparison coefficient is -0.038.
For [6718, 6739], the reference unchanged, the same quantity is -0.099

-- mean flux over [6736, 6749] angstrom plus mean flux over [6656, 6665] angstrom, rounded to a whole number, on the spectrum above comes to 85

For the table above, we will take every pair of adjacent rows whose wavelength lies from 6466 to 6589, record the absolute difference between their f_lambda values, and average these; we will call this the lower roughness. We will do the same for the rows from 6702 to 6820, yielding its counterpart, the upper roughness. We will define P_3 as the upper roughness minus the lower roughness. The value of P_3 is -0.30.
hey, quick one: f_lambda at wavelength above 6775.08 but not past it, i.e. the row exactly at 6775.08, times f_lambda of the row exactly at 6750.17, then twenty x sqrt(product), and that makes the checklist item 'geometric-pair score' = 868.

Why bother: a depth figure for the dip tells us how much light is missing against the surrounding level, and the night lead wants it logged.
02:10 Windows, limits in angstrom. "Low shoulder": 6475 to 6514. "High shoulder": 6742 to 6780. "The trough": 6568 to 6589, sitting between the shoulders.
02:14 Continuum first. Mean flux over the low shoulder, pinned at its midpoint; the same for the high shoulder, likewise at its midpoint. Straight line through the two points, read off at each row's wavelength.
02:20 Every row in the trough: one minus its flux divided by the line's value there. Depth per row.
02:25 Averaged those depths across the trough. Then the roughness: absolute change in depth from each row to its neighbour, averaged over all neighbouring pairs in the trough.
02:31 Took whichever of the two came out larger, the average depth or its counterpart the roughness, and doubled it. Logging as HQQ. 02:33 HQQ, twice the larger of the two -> 0.088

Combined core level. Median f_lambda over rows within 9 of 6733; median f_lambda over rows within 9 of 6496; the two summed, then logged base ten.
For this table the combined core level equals 1.93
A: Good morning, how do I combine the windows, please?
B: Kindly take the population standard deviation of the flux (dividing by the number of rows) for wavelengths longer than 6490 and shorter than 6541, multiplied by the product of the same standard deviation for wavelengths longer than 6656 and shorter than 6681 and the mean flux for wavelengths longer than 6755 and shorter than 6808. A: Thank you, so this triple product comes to 130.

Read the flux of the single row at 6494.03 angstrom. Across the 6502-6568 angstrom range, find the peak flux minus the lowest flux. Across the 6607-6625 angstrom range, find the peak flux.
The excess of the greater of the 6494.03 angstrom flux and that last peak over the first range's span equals 31.2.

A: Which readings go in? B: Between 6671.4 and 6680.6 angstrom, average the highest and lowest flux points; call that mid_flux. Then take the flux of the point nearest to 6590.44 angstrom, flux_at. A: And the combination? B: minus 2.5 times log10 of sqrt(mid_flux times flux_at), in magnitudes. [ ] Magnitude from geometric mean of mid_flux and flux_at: -4.010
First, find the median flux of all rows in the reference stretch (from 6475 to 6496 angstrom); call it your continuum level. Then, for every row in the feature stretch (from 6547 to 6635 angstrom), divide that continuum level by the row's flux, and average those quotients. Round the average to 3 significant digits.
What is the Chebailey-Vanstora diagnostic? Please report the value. 1.06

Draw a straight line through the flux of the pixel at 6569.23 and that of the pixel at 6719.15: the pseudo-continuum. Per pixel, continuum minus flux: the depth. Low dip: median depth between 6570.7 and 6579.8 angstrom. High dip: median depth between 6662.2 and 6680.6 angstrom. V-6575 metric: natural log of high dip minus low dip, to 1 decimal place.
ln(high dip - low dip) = 1.5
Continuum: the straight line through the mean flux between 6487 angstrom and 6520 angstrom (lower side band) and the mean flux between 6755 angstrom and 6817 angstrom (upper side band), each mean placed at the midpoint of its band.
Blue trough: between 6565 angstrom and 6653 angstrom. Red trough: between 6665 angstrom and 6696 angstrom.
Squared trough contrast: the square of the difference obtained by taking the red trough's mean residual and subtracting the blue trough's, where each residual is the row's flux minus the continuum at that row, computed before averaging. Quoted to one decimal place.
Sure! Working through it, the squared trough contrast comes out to 0.9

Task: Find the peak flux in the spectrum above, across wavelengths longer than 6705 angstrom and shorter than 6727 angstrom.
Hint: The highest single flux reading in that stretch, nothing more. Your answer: 44.3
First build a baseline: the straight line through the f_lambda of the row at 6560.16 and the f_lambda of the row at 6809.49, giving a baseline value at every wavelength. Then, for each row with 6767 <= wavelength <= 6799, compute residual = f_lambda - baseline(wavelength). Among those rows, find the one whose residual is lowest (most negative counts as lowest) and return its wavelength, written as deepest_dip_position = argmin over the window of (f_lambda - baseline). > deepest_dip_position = 6787.57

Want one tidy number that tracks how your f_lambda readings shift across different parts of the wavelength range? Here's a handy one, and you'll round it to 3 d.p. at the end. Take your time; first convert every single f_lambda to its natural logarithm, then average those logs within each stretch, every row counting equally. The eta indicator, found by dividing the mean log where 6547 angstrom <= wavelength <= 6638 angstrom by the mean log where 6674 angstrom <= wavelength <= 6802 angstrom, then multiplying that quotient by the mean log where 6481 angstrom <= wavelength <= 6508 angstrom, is 3.756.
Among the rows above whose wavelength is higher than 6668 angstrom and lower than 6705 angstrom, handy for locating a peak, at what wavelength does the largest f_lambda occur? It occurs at 6694.44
